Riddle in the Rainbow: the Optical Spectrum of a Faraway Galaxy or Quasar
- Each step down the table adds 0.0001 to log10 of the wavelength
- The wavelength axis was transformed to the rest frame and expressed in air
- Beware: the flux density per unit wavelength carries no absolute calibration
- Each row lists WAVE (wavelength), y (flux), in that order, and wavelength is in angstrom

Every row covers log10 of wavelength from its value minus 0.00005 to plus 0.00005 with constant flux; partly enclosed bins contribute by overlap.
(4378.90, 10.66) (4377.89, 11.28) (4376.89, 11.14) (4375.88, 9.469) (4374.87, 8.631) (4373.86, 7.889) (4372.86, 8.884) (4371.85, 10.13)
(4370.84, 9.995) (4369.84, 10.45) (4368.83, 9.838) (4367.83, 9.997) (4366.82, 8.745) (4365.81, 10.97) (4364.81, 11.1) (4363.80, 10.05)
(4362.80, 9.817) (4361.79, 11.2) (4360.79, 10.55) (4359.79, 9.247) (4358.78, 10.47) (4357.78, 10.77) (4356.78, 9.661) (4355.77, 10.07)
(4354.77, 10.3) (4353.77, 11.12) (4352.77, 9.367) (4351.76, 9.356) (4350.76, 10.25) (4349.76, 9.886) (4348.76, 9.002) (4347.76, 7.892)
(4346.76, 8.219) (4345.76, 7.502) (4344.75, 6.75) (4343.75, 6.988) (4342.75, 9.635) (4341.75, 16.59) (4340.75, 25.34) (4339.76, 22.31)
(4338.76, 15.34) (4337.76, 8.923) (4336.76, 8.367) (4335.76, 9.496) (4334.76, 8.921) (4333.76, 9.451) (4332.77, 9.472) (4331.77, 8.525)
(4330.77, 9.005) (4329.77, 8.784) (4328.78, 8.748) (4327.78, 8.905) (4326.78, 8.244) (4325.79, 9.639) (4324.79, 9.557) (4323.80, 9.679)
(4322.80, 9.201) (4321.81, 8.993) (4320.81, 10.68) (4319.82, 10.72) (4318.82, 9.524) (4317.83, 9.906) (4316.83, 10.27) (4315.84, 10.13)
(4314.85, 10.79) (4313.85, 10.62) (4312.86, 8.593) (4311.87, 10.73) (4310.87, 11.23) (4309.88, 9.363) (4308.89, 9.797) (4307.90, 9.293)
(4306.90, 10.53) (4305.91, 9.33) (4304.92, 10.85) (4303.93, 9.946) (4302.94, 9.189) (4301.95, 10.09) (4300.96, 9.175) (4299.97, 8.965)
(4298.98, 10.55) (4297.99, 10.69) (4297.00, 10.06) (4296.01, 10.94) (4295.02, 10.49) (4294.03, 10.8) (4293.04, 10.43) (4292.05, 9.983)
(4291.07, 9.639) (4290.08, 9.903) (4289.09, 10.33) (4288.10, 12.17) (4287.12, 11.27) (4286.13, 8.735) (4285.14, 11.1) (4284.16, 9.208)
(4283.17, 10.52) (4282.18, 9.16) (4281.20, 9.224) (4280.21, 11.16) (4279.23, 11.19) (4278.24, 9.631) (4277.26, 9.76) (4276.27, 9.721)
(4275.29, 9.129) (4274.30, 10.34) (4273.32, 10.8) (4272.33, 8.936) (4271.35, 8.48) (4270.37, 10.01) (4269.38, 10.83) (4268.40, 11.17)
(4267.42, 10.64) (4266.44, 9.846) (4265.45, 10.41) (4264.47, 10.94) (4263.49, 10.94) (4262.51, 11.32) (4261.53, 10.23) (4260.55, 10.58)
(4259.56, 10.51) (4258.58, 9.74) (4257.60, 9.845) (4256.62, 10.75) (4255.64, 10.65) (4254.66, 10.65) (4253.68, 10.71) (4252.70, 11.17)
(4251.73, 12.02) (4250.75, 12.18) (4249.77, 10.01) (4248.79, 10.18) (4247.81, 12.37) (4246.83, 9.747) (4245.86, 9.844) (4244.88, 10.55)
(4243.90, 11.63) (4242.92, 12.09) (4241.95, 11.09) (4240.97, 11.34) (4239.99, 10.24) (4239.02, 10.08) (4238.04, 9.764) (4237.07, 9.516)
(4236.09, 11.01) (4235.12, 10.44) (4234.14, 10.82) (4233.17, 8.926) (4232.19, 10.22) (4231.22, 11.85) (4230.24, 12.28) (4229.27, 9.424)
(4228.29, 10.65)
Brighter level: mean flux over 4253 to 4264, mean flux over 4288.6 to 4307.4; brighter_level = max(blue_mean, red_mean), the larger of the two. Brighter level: 10.5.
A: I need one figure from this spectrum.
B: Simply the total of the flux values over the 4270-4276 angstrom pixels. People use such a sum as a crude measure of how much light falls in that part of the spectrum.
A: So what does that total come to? 57.7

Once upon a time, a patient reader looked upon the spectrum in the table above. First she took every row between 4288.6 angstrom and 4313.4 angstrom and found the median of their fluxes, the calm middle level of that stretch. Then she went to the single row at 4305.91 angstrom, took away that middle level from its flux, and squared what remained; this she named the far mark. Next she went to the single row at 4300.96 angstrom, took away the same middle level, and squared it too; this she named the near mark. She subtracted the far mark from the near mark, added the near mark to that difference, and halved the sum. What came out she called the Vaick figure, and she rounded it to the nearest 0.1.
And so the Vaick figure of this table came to 0.5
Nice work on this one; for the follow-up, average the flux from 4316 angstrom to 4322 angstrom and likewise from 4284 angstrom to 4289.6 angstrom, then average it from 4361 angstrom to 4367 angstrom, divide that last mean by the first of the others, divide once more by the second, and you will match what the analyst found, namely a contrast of 0.098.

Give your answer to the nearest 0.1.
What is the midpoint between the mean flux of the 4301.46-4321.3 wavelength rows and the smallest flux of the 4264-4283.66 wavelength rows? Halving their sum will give 9.3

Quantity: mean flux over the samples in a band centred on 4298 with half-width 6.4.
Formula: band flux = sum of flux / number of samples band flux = 10.1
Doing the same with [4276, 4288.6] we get 10.2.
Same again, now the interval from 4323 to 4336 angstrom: 9.1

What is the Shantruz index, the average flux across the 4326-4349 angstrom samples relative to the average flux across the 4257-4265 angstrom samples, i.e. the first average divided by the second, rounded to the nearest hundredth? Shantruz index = 1.00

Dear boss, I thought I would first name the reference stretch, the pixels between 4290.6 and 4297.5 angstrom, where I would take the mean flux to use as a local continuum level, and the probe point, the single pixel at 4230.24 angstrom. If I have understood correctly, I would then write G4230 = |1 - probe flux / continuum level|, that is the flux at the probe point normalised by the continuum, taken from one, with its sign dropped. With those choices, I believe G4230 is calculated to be 0.19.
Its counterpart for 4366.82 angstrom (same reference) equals 0.15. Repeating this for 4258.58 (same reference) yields 0.06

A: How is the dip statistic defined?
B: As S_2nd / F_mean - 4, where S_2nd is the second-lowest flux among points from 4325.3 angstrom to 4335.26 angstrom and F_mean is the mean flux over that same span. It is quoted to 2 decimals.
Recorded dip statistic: -3.05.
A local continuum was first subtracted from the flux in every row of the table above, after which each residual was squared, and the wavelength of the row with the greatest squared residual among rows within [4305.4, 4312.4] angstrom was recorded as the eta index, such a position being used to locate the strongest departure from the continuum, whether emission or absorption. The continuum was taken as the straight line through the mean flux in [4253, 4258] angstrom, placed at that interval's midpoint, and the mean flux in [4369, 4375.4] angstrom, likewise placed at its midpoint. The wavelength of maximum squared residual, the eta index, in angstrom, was 4310.87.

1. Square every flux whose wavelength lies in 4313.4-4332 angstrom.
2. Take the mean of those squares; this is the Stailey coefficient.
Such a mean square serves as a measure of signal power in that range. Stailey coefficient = 92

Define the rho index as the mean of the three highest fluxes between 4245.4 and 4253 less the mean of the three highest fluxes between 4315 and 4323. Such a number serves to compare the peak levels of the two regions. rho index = 1.6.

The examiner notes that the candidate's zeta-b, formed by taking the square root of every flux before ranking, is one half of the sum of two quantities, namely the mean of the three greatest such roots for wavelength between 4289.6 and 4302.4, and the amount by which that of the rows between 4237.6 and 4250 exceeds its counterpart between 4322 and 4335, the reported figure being 1.83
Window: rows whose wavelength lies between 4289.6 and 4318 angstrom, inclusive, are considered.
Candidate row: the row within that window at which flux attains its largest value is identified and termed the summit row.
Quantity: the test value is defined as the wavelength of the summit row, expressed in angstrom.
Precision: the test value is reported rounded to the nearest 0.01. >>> 4310.87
